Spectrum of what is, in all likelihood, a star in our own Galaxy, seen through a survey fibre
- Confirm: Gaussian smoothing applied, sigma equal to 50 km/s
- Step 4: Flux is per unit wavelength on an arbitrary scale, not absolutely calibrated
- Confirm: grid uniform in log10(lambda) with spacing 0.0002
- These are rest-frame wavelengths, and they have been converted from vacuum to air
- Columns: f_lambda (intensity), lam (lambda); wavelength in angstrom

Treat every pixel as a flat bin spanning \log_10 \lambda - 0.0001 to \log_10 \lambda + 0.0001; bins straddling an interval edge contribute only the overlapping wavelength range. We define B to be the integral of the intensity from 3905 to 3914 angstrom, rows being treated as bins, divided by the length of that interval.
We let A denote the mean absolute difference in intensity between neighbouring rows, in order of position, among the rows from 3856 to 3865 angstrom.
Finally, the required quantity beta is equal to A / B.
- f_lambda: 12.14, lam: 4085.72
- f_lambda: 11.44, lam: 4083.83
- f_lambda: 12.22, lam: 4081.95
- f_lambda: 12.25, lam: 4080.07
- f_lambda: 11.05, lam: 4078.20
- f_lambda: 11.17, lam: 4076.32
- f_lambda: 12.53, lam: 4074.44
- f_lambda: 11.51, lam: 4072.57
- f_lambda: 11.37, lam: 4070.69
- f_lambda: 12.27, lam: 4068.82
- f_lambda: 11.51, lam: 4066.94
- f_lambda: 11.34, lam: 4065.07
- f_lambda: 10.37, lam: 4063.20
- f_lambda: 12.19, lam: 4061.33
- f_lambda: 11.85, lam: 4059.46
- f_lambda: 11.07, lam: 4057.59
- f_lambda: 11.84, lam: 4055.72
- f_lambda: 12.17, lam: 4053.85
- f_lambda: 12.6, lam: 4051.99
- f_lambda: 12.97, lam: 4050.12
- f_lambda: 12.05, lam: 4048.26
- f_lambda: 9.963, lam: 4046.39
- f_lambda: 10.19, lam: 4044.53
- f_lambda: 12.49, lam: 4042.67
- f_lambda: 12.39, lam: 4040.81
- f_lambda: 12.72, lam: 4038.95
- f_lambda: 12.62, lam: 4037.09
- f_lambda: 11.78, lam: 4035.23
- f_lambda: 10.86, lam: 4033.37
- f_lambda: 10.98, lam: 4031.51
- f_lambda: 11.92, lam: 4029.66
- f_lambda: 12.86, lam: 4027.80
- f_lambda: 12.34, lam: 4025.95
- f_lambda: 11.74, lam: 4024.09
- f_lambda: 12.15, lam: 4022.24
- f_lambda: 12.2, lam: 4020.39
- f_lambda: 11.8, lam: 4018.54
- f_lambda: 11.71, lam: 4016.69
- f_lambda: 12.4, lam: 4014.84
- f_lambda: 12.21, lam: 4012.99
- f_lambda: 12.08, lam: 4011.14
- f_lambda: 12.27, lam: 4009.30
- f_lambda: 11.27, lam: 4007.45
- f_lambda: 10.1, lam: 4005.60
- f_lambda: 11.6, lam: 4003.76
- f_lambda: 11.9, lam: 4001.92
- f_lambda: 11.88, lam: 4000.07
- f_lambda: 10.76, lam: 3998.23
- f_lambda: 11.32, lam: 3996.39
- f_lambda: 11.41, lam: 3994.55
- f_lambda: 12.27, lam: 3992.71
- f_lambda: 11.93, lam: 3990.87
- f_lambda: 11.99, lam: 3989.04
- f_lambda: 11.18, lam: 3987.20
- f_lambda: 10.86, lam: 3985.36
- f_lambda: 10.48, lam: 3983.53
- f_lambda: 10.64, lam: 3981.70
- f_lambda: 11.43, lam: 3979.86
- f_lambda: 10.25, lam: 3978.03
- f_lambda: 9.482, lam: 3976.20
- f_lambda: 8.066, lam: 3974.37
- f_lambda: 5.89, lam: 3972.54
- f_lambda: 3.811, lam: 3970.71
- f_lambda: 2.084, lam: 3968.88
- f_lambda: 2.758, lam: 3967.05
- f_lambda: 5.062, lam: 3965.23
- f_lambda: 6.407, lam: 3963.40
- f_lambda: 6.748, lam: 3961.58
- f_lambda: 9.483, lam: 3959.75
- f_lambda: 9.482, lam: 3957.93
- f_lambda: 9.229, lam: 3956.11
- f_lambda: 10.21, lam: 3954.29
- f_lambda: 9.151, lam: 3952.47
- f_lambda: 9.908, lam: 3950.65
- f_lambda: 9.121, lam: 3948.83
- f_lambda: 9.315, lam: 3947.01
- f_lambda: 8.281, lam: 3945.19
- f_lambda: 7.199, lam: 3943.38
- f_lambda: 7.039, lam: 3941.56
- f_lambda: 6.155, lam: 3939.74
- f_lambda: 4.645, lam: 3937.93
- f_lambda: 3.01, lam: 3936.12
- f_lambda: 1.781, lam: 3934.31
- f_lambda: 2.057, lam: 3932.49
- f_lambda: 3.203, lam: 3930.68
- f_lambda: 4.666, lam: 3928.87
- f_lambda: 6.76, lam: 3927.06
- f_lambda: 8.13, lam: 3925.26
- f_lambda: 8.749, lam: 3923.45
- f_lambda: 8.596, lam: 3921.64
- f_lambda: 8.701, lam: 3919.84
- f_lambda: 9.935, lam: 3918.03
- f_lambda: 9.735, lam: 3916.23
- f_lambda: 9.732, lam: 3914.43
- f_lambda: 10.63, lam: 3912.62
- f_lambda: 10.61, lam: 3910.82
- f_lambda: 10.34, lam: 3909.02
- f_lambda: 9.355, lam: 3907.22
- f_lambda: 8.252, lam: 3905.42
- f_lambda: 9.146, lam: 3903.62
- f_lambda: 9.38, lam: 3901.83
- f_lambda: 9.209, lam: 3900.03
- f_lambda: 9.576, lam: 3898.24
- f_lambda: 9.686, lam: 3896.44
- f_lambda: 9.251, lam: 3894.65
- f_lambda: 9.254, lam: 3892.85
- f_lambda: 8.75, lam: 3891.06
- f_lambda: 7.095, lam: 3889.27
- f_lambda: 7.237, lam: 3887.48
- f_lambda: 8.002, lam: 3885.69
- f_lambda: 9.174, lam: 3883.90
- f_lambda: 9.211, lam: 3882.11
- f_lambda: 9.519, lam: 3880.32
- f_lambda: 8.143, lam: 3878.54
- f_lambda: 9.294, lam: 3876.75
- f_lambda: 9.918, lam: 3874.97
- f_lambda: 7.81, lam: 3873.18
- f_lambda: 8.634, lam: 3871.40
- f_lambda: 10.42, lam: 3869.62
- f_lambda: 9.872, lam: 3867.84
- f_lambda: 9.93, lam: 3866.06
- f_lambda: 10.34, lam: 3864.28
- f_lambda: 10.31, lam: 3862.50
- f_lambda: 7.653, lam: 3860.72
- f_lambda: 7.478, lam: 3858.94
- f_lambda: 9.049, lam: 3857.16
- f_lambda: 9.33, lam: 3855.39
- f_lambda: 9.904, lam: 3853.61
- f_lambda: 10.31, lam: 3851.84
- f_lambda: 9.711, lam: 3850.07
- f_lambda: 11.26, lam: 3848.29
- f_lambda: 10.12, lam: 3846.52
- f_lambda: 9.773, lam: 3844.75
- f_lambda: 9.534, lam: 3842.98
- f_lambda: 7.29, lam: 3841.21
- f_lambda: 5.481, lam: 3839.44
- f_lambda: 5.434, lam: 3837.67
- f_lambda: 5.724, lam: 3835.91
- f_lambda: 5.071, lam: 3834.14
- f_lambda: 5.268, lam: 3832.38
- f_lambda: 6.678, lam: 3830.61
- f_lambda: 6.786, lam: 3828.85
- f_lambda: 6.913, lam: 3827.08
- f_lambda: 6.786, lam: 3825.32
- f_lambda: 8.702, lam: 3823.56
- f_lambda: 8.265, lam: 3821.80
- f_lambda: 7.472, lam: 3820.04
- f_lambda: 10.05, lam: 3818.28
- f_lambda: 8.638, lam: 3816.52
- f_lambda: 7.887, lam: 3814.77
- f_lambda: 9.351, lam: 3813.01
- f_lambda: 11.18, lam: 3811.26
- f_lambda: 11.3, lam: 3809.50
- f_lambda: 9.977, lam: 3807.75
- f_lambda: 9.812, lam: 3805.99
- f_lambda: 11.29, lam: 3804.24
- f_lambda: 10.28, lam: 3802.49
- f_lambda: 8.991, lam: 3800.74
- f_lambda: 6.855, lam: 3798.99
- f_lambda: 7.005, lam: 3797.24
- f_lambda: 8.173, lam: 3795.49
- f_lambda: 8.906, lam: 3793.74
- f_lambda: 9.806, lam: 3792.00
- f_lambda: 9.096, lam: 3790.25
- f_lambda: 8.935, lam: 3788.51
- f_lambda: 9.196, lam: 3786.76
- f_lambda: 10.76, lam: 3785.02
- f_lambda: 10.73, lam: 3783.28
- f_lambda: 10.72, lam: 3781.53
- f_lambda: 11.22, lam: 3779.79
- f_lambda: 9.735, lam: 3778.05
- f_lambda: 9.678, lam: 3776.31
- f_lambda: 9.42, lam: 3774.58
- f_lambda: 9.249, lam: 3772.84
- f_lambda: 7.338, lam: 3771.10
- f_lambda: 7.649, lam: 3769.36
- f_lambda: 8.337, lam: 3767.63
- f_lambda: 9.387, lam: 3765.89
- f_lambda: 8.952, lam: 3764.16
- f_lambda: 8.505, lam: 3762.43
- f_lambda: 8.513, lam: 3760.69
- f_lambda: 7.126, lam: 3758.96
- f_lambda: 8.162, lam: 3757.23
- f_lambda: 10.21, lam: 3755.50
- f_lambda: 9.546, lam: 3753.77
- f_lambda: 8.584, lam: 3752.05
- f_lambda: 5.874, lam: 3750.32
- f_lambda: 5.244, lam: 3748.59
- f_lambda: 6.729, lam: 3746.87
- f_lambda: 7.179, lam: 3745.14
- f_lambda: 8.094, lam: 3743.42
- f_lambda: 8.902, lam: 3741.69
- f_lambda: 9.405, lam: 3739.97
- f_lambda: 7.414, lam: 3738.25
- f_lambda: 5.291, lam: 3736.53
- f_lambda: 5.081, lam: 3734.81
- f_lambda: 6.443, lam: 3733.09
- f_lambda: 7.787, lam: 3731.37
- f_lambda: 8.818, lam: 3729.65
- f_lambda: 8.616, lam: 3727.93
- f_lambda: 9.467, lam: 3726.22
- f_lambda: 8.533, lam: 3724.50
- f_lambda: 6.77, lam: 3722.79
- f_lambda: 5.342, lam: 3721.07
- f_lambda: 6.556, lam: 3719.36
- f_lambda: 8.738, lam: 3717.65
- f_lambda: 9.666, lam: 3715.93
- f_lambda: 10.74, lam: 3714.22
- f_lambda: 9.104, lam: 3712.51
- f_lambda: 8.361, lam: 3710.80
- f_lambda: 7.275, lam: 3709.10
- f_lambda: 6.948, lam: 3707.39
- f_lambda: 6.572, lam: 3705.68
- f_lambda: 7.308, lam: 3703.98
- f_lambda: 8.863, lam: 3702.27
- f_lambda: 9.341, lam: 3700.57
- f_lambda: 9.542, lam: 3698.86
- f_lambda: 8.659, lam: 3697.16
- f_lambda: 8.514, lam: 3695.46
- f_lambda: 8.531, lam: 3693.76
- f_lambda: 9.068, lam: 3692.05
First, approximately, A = 1.11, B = 9.9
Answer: 0.11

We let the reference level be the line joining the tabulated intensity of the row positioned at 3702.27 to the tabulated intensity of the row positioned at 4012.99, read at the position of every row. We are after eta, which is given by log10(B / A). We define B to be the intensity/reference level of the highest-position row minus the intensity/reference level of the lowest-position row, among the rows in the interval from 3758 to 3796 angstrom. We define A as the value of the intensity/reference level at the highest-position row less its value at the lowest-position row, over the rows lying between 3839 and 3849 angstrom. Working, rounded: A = 0.55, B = 0.08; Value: -0.86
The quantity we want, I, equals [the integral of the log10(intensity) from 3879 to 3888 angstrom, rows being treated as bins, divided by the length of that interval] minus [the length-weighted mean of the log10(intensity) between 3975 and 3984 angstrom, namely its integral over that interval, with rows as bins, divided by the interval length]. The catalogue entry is -0.08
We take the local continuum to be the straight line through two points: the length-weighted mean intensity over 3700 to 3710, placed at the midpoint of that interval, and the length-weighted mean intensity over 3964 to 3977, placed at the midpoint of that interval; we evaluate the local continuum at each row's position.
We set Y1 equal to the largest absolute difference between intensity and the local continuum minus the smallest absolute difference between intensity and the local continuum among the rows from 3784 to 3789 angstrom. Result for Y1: 1.79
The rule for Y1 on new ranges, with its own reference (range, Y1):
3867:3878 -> 2.58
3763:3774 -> 2.00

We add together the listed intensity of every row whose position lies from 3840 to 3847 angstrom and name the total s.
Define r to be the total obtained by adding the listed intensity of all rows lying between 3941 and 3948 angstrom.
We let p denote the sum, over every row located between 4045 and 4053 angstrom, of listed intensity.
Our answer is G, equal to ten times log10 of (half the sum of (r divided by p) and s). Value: 12.7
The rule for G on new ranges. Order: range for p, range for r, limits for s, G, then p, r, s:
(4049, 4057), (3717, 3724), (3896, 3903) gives 12.8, 50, 27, 38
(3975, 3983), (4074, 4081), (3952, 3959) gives 12.9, 42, 47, 38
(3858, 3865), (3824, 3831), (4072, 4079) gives 13.7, 36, 27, 46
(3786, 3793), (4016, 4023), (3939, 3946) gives 11.8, 37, 48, 29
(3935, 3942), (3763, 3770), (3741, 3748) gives 12.1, 21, 34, 31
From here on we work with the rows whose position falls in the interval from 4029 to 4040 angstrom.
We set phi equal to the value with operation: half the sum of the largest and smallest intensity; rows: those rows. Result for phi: 11.8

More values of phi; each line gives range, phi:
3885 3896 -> 8.2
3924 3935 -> 5.0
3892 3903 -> 9.4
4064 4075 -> 11.9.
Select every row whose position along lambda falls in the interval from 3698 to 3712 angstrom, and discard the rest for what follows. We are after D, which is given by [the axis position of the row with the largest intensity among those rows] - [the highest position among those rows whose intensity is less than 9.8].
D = -11.9 angstrom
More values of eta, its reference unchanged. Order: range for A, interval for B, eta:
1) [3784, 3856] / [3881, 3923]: -0.39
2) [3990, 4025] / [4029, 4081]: -0.47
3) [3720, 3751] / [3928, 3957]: 1.02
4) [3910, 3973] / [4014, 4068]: -0.60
